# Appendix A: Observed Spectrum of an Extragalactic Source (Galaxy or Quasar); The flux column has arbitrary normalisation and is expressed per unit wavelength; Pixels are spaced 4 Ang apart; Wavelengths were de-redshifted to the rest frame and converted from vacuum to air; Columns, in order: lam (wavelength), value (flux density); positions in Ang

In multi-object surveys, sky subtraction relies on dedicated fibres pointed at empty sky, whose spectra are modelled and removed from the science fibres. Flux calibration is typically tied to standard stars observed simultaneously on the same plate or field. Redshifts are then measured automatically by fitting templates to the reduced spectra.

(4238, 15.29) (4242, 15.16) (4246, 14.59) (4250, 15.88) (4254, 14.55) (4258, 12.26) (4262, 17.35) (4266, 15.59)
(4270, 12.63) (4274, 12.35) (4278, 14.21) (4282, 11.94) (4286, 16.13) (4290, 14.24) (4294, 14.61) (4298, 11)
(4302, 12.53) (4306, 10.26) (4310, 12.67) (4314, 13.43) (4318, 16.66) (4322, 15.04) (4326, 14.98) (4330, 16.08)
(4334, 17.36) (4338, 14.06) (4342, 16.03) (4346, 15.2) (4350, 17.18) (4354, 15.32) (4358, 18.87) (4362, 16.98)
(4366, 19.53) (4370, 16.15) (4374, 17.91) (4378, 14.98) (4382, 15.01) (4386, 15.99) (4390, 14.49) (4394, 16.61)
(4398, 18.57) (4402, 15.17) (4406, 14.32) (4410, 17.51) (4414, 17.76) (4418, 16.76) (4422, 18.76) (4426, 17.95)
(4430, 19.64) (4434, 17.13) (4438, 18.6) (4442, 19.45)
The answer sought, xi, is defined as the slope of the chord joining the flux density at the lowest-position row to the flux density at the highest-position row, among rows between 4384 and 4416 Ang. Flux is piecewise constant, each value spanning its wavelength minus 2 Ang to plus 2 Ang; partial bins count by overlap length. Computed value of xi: 0.06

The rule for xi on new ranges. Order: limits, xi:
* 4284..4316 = -0.10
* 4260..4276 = -0.42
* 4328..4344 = 0.00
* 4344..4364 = 0.11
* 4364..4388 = -0.18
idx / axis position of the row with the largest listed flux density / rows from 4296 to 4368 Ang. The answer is 4366 Ang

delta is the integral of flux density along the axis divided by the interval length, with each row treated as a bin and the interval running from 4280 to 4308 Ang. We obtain 13.0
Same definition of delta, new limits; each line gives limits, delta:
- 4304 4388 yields 15.7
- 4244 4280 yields 14.4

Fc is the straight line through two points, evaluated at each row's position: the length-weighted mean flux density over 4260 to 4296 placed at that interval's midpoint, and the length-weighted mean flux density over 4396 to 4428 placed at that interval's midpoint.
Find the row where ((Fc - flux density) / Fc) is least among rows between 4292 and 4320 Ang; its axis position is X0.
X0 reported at 4318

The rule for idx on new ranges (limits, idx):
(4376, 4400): 4398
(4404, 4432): 4430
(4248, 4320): 4262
